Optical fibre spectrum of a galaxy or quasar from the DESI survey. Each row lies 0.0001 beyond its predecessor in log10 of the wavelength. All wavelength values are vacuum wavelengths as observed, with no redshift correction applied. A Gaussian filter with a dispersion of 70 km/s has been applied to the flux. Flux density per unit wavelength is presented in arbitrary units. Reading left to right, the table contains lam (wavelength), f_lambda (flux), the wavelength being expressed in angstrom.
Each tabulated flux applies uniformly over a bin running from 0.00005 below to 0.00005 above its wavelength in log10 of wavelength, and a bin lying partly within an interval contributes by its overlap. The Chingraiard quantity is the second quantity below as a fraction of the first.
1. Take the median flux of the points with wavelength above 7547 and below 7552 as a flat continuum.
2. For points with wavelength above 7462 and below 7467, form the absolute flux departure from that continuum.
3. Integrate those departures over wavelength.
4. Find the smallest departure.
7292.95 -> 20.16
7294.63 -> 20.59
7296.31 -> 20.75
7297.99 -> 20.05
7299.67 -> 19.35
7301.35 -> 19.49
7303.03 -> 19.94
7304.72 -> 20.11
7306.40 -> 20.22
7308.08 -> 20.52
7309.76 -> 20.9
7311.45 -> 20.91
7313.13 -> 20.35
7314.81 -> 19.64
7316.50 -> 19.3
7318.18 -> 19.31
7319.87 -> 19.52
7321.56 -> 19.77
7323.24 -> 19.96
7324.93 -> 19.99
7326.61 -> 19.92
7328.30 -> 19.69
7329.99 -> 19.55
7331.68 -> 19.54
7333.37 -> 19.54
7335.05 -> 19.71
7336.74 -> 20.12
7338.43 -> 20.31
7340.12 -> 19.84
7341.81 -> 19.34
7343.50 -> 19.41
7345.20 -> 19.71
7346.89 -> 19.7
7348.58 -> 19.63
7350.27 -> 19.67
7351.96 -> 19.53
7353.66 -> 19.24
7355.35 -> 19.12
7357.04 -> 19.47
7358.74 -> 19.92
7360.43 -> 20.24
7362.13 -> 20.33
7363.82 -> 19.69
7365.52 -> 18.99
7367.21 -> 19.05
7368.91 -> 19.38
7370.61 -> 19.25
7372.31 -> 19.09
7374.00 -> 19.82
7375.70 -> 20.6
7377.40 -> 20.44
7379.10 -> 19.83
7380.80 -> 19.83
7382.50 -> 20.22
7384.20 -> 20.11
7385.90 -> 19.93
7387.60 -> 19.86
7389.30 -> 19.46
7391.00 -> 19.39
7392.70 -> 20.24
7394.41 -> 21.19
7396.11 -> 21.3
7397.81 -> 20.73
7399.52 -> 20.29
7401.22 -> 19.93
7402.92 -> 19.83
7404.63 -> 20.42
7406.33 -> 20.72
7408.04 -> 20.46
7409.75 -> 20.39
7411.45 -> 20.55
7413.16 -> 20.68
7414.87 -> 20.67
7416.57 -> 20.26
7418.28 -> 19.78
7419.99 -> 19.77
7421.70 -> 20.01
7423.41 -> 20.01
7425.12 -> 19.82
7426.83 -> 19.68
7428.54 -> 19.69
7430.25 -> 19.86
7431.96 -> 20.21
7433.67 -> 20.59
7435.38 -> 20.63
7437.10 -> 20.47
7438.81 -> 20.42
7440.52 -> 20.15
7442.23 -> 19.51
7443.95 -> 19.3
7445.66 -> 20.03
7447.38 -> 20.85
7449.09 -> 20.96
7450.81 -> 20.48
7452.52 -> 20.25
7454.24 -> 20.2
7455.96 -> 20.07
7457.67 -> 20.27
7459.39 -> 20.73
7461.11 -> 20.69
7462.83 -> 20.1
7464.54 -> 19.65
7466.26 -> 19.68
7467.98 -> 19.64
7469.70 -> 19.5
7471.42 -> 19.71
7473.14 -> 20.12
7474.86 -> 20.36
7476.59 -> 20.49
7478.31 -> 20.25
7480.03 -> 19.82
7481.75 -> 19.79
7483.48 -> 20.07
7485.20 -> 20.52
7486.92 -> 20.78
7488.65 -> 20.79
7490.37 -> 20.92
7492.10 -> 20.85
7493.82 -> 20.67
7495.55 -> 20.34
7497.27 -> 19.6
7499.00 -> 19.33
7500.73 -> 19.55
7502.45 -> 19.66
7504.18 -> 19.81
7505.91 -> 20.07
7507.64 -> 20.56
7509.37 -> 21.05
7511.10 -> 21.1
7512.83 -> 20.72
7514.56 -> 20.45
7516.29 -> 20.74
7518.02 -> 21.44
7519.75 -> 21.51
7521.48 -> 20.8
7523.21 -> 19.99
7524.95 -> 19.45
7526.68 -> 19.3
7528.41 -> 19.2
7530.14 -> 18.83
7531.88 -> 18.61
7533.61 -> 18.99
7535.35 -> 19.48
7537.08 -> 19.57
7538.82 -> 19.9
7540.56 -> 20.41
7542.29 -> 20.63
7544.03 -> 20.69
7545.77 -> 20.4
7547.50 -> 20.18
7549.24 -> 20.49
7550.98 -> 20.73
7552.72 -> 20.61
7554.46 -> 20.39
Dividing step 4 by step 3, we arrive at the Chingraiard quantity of 0.11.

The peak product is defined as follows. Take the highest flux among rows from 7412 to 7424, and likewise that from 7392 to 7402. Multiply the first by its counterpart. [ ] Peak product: 440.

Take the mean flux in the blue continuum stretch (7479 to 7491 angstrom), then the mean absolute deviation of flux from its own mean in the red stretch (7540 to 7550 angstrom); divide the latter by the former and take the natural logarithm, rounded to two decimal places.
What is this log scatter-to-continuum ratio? -5.00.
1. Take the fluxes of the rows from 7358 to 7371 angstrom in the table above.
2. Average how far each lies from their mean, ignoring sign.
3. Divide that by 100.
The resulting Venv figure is 0.0044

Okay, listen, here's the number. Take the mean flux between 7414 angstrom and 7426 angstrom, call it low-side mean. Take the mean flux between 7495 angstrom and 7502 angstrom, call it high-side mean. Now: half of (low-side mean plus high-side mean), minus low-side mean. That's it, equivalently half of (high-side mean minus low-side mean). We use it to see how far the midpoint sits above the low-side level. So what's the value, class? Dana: -0.17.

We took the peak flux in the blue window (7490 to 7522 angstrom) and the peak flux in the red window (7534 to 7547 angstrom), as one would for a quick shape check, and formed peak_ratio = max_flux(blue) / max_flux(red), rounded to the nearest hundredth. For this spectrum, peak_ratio 1.04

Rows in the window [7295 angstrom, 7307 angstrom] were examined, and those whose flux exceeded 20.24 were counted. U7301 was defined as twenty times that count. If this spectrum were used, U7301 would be 20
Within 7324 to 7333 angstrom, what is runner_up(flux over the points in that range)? 19.92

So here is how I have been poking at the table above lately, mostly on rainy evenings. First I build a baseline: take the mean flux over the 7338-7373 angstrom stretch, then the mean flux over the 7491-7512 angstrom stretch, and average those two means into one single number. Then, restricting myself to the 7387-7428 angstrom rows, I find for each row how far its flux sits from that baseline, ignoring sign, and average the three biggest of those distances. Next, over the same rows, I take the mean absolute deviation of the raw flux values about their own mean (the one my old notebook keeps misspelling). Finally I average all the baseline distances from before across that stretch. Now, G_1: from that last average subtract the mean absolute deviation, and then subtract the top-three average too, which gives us -1.13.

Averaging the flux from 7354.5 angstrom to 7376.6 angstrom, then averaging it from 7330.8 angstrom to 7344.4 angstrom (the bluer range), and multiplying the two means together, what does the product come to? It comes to 387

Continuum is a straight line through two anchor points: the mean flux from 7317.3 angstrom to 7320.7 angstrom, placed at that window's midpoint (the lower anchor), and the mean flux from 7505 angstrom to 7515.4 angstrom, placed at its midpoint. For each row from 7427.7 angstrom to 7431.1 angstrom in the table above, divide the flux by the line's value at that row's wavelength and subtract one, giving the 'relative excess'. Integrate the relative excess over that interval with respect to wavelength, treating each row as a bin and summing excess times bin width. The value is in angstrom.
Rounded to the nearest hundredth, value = -0.06 angstrom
